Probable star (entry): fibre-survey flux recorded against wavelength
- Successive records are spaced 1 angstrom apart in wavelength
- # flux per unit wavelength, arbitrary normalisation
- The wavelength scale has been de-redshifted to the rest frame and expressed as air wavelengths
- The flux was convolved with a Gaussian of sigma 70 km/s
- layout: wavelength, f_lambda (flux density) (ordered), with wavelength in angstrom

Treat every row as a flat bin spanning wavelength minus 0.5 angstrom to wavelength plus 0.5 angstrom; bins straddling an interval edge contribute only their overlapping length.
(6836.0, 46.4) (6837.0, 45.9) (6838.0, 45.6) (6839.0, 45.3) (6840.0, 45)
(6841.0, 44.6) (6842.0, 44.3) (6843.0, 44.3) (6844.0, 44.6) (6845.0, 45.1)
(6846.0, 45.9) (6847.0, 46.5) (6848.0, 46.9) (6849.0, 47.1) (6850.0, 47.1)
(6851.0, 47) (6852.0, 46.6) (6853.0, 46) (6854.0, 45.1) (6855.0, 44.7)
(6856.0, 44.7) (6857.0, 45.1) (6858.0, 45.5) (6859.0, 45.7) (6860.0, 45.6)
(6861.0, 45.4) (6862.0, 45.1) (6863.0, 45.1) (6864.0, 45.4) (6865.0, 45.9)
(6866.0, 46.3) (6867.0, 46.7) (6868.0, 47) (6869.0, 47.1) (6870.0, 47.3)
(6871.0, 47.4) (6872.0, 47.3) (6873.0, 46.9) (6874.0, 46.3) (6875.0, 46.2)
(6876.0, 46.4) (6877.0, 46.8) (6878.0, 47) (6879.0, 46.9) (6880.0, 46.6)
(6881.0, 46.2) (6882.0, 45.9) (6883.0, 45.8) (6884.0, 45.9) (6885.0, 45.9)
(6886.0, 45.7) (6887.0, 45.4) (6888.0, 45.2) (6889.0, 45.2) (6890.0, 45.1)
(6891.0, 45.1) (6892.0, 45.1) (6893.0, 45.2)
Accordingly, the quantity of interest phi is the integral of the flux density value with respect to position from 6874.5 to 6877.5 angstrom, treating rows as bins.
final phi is 139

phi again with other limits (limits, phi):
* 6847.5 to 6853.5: 281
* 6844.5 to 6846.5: 91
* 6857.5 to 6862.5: 227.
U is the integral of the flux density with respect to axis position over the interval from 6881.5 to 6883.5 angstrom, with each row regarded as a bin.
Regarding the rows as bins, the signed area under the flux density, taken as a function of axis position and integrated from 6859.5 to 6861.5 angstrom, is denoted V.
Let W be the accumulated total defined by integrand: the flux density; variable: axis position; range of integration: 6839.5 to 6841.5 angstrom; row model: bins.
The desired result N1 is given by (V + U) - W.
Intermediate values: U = 91.7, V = 91.0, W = 90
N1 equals 93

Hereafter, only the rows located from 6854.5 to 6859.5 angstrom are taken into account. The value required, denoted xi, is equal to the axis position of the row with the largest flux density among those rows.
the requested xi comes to 6859.0 angstrom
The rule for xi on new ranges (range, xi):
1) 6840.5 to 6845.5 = 6845.0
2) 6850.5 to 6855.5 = 6851.0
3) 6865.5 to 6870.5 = 6870.0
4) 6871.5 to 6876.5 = 6872.0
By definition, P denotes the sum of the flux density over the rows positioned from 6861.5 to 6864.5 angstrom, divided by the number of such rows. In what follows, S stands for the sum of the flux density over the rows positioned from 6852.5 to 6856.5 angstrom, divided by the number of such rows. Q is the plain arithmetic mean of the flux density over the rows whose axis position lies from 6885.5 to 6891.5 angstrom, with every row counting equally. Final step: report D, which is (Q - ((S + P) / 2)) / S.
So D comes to 0.003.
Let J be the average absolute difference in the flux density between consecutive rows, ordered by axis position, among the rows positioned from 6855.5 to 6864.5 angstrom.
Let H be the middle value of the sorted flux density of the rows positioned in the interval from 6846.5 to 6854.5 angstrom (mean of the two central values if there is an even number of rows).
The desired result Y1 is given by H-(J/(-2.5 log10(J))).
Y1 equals 46.6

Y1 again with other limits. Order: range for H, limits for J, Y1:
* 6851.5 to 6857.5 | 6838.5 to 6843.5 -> 44.9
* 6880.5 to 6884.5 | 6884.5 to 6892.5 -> 45.9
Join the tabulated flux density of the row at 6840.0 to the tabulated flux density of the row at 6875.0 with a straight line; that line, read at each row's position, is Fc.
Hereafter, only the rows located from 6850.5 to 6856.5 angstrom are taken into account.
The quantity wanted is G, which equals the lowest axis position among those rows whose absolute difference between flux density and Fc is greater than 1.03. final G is 6851.0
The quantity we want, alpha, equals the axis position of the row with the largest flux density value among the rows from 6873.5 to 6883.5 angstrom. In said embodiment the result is 6878.0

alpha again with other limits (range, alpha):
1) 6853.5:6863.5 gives 6859.0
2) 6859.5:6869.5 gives 6869.0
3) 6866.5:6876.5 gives 6871.0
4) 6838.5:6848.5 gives 6848.0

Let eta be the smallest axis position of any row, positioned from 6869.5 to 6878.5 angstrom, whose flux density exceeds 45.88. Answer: 6870.0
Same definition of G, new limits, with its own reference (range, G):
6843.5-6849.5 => 6847.0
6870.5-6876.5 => 6871.0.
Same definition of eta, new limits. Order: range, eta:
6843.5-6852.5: 6846.0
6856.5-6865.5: 6865.0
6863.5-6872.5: 6865.0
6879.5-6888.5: 6880.0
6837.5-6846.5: 6846.0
